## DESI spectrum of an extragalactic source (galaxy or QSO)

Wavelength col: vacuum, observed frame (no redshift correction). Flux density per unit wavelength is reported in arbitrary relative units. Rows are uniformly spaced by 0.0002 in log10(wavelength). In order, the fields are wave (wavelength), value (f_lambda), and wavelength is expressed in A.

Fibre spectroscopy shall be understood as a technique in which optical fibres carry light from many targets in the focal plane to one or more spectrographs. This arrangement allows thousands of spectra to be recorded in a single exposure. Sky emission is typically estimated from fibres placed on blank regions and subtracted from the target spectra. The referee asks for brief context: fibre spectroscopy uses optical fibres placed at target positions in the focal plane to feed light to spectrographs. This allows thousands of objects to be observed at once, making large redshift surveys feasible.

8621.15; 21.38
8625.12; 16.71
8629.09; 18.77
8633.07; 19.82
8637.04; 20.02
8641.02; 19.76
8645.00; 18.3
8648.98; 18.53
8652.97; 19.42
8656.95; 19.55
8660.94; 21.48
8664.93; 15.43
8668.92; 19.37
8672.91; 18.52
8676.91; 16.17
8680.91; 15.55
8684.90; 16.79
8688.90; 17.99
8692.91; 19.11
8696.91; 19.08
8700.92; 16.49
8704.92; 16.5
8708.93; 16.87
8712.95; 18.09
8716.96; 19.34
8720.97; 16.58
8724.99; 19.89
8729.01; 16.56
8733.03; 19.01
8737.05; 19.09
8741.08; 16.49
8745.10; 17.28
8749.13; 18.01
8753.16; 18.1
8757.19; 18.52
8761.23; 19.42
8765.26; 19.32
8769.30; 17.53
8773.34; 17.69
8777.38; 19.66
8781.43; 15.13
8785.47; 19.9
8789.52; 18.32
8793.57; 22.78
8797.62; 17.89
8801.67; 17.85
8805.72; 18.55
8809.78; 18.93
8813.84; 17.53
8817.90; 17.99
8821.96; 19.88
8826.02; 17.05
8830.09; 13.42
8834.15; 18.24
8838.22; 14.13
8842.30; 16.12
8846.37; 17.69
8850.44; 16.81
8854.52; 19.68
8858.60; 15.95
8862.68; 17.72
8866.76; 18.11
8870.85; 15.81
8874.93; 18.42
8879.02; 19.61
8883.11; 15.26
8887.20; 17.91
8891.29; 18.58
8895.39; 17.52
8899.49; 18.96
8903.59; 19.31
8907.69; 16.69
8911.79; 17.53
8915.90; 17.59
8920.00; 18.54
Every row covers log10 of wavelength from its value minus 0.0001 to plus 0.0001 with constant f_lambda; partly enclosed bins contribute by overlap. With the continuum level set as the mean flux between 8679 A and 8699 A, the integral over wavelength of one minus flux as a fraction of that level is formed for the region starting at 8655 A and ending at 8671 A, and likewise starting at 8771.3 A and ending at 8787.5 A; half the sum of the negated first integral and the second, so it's 0.39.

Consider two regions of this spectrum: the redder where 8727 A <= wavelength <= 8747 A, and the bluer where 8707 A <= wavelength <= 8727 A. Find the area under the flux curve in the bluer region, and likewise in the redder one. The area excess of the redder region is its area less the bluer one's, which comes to -9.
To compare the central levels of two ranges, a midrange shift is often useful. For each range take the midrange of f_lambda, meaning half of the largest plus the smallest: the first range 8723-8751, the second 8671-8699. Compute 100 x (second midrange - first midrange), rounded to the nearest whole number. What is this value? -86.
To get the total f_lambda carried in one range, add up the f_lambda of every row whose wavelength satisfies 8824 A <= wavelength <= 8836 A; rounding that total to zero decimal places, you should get 49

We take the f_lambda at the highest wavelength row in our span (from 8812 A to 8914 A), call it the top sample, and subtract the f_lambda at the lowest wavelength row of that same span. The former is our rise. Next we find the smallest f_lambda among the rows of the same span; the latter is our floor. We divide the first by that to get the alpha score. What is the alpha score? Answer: 0.00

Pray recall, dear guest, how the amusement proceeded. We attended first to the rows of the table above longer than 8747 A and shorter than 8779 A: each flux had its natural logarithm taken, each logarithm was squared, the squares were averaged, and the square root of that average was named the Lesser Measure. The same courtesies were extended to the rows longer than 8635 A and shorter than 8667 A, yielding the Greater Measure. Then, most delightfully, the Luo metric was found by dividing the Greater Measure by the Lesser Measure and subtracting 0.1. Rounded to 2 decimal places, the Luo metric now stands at 0.91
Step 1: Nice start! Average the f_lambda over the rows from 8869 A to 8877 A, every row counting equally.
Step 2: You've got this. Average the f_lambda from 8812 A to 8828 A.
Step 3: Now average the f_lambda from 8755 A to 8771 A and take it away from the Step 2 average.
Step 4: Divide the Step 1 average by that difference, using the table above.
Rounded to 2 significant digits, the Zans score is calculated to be -29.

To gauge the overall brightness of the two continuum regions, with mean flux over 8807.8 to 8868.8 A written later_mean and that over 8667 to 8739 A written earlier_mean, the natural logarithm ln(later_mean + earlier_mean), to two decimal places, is 3.56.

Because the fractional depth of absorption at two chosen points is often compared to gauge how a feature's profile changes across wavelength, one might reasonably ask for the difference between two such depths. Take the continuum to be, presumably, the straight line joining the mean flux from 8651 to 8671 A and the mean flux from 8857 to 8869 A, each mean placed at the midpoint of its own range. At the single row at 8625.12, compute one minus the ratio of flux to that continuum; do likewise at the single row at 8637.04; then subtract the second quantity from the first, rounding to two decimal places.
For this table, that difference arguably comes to 0.18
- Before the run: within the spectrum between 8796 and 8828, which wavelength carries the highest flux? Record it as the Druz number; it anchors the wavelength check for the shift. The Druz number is 8821.96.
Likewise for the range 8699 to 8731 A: 8724.99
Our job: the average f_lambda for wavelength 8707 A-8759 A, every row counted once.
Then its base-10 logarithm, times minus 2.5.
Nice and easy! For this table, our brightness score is -3.14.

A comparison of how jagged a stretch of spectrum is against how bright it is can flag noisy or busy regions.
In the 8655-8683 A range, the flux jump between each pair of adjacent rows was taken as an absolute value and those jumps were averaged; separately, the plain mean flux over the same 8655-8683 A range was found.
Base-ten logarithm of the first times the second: 1.67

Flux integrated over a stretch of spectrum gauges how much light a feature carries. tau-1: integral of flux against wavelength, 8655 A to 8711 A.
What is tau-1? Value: 995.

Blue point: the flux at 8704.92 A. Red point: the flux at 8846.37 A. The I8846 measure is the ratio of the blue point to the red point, 0.93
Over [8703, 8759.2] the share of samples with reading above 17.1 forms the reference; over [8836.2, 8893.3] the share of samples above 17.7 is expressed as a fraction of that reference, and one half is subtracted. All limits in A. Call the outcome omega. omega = 0.28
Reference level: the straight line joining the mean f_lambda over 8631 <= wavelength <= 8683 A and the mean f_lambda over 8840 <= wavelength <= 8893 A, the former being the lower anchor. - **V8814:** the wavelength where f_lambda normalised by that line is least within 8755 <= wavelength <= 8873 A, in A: 8830.09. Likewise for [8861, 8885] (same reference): 8883.11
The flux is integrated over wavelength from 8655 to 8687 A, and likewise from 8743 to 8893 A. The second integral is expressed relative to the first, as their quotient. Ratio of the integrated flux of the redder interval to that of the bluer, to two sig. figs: 4.7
